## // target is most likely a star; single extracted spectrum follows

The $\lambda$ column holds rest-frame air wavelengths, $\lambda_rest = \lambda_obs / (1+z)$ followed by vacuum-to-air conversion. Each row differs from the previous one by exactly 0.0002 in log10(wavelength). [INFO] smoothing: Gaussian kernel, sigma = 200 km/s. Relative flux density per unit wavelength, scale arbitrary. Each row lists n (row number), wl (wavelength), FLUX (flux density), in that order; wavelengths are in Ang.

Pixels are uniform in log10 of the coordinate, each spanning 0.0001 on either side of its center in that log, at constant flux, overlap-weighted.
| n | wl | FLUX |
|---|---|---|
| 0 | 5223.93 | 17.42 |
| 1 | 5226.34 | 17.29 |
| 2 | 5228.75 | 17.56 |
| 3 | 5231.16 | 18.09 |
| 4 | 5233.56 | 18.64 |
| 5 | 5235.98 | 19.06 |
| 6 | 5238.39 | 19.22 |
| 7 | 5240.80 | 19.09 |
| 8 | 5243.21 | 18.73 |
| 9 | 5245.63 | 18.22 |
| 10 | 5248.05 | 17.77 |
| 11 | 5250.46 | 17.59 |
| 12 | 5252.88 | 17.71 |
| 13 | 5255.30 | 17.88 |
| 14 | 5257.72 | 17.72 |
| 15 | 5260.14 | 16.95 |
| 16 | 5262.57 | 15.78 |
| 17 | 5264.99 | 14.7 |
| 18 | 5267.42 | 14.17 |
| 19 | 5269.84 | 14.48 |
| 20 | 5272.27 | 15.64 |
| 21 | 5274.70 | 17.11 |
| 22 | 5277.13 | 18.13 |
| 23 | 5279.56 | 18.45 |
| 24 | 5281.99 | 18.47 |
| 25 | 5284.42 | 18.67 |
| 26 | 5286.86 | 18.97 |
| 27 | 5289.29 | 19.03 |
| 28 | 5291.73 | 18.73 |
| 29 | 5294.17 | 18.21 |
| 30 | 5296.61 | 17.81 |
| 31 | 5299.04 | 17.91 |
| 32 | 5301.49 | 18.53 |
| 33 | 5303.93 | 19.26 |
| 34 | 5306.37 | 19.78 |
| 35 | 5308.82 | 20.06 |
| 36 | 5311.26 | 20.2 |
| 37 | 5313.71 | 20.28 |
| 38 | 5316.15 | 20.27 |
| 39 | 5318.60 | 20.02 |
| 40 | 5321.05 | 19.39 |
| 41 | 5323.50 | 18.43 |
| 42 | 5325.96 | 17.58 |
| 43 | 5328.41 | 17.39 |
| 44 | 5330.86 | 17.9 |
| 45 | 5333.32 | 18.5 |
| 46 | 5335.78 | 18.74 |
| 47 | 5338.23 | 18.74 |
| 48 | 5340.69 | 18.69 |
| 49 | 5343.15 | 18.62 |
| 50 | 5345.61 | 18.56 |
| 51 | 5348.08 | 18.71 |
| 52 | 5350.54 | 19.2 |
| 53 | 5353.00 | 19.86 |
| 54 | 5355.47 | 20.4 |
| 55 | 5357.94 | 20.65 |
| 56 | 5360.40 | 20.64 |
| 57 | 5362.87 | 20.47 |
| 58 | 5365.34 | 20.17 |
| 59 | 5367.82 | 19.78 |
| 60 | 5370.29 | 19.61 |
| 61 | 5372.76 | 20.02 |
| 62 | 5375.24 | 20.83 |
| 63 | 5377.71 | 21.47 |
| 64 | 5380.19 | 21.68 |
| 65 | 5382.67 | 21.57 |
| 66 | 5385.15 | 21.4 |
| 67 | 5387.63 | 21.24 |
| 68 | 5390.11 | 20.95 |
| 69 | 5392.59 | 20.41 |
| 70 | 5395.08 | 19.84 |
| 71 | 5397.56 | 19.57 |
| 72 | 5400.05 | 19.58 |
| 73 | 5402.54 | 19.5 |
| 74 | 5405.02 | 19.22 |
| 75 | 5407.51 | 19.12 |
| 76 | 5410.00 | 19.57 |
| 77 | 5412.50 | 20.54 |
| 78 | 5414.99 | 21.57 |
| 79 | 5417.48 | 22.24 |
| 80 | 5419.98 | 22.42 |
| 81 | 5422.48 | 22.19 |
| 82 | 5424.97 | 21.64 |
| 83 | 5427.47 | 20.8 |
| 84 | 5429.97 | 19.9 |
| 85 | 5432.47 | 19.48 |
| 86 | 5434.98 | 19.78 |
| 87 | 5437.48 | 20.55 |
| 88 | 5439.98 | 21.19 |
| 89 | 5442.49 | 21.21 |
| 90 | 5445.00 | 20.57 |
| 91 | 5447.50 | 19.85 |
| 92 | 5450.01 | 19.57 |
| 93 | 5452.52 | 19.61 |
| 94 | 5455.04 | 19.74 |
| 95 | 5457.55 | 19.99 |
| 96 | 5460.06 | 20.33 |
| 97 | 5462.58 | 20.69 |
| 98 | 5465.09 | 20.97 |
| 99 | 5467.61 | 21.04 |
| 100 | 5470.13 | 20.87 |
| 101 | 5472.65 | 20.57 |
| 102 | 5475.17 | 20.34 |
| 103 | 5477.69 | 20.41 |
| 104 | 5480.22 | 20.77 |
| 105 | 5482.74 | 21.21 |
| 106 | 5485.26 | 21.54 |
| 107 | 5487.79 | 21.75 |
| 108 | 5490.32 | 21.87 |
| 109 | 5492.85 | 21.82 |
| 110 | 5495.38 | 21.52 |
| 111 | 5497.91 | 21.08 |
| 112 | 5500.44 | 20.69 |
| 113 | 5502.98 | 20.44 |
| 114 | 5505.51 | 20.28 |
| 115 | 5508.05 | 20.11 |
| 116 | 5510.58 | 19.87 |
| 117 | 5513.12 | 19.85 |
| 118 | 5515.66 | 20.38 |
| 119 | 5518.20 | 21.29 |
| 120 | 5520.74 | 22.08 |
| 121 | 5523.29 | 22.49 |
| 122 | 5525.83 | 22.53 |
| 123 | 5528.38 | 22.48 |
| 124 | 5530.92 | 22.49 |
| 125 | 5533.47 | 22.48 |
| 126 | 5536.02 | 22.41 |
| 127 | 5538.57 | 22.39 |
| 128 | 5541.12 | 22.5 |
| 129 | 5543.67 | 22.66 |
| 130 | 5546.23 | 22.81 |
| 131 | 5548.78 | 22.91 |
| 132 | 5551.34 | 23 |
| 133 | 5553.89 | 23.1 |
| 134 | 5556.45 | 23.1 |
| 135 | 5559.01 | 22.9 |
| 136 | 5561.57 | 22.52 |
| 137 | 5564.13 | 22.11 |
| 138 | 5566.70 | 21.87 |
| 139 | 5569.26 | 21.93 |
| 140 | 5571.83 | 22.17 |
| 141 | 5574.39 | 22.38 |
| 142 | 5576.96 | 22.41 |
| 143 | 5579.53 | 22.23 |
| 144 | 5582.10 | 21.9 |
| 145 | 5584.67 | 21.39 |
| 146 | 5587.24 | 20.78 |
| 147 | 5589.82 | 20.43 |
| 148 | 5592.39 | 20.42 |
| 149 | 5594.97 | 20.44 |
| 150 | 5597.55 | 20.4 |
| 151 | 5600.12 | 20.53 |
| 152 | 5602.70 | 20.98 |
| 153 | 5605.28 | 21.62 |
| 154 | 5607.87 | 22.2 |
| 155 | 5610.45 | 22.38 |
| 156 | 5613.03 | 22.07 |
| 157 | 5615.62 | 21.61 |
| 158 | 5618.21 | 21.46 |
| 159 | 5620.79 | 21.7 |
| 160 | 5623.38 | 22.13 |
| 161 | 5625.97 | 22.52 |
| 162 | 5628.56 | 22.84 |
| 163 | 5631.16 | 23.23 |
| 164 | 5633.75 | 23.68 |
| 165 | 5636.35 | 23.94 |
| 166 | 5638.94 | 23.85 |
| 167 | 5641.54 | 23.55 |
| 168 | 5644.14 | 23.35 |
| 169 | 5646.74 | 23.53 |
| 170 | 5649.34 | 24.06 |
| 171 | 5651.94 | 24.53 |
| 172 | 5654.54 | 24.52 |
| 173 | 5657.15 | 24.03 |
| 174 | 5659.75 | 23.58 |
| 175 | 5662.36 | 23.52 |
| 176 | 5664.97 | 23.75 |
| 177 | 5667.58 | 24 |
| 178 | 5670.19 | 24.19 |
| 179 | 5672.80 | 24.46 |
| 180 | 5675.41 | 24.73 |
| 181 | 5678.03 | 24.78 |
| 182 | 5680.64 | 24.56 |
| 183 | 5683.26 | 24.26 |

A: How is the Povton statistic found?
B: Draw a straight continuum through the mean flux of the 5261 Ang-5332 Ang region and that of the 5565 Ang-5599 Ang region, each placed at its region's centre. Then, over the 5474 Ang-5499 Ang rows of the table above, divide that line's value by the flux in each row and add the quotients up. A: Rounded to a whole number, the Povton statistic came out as 10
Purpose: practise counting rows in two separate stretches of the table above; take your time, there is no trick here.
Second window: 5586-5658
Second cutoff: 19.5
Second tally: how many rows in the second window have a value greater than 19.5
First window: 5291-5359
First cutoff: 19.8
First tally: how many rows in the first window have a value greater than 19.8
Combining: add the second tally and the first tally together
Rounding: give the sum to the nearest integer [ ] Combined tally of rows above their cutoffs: 36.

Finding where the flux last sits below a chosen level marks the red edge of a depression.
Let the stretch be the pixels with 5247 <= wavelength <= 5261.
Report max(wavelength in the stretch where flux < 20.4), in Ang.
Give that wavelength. 5260.14 Ang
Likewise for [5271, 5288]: 5286.86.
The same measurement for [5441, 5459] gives 5457.55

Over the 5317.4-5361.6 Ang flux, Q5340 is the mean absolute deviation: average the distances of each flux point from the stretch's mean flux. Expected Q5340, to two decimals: 0.79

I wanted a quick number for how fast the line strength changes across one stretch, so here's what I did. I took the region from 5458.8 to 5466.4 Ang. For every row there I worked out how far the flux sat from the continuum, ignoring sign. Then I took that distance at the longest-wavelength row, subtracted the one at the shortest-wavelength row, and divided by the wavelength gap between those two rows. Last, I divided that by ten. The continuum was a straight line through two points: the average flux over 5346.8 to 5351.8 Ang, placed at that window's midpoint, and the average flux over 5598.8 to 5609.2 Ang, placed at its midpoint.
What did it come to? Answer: 0.012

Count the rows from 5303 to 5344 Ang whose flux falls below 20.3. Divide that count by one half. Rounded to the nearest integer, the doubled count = 34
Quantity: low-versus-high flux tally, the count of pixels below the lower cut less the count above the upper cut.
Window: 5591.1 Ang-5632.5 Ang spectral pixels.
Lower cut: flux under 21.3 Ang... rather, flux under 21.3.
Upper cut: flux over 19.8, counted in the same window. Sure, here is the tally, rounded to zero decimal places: -11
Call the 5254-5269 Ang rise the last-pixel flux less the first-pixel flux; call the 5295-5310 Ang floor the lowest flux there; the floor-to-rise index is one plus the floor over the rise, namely -4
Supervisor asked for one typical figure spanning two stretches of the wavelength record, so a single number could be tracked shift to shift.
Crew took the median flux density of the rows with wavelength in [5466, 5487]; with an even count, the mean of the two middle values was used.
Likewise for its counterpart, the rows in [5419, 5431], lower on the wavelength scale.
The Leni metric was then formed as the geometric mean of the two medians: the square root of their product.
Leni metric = 21.2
